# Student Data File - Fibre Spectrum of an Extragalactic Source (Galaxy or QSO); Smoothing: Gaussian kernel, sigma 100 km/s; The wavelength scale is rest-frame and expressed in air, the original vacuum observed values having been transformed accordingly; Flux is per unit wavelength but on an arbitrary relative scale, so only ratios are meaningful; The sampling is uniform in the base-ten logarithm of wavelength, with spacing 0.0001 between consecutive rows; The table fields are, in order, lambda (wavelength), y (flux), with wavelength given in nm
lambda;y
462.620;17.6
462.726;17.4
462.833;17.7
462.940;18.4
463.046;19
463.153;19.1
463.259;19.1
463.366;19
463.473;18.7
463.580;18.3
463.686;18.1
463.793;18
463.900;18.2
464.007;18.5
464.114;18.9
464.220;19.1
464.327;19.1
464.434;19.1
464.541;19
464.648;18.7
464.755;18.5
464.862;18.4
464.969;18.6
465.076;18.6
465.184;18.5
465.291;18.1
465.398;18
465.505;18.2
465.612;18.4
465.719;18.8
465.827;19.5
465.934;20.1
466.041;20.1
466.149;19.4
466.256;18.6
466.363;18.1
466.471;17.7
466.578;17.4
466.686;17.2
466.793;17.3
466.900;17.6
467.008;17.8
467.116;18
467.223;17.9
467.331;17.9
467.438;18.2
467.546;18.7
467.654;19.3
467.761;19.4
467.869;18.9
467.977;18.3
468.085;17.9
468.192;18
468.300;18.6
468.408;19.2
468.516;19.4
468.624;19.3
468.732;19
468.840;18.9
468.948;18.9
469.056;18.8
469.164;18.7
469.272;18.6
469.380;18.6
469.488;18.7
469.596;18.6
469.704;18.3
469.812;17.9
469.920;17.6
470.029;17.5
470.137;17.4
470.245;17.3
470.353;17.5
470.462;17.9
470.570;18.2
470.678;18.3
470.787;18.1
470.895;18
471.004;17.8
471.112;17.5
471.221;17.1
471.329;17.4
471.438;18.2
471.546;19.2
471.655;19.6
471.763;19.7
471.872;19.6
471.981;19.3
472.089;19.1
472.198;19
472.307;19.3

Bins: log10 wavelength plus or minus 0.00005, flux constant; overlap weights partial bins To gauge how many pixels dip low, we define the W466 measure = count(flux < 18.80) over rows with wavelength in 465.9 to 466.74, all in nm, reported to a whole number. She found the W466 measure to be 5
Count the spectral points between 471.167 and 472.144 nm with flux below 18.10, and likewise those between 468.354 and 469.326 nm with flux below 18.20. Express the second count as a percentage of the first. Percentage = 0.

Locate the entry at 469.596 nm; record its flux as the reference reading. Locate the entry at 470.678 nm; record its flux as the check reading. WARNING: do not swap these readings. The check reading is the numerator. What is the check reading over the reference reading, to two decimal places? 0.98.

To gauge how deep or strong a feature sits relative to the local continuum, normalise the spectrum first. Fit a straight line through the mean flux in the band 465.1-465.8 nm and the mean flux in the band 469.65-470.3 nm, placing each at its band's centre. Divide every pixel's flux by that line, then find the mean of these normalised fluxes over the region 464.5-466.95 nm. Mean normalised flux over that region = 1.01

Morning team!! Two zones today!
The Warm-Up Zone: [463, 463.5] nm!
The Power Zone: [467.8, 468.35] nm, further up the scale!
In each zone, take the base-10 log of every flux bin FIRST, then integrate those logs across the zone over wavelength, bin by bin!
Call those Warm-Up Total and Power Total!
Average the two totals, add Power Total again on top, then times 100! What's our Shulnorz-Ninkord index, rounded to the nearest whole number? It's 136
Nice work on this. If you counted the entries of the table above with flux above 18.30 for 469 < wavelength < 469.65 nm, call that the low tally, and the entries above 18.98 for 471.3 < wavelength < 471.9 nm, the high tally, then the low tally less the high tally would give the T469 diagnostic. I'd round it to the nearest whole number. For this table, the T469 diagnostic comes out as 2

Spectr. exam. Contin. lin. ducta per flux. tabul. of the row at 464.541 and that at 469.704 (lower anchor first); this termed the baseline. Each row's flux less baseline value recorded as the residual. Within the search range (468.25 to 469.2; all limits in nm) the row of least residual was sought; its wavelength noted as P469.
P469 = 468.300 nm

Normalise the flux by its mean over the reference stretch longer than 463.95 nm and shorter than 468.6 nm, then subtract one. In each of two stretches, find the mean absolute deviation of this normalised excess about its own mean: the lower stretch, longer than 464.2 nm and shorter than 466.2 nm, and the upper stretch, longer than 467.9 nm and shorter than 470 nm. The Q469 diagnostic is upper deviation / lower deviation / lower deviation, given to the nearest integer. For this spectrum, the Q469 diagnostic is 30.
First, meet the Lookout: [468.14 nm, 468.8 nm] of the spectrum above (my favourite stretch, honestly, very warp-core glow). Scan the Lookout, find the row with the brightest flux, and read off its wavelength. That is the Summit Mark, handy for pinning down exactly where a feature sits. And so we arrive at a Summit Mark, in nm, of 468.516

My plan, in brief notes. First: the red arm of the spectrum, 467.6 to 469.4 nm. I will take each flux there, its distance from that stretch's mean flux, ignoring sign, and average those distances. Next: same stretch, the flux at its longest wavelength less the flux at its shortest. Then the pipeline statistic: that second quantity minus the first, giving -1.05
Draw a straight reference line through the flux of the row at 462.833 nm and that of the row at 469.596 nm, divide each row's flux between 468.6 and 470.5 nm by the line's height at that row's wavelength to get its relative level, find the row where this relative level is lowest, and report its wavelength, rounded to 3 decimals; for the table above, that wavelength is 470.245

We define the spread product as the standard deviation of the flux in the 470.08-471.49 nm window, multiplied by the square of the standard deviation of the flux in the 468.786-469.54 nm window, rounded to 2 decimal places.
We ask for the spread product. 0.01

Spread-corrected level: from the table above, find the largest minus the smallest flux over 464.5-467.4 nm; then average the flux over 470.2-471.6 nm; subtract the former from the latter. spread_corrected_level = 15.0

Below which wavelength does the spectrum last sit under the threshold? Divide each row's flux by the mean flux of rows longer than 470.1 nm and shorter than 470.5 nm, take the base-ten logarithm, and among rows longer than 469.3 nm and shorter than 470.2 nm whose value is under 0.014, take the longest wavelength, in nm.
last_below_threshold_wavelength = 470.137 nm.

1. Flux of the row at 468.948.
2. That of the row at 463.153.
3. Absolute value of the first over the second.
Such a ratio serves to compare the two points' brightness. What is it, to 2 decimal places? 0.99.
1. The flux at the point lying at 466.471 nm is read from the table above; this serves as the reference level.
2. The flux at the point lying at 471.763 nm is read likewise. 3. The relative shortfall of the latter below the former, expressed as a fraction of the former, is -0.113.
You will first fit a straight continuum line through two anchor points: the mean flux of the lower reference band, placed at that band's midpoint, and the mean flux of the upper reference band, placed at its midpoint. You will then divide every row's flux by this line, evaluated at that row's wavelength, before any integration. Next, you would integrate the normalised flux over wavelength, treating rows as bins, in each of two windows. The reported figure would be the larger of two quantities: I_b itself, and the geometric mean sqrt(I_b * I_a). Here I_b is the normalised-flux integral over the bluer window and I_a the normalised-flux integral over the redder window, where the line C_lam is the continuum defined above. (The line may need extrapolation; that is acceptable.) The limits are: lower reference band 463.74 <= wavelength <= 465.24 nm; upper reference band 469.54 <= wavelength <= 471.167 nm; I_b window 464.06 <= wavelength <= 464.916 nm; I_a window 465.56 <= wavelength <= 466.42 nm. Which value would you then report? 0.88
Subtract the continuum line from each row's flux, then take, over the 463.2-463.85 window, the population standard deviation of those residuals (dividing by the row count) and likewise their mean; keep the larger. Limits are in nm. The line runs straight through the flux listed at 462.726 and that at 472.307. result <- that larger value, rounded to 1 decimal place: 1.0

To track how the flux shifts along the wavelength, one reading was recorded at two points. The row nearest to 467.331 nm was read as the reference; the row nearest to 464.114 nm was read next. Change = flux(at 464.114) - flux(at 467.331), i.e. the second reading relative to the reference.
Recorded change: 1.0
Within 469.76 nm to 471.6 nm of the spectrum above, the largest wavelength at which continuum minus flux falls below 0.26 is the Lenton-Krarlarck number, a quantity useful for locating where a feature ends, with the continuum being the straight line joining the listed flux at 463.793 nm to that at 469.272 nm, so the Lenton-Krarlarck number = 471.546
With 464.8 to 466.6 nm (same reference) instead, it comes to 466.363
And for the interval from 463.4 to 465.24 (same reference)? 465.184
